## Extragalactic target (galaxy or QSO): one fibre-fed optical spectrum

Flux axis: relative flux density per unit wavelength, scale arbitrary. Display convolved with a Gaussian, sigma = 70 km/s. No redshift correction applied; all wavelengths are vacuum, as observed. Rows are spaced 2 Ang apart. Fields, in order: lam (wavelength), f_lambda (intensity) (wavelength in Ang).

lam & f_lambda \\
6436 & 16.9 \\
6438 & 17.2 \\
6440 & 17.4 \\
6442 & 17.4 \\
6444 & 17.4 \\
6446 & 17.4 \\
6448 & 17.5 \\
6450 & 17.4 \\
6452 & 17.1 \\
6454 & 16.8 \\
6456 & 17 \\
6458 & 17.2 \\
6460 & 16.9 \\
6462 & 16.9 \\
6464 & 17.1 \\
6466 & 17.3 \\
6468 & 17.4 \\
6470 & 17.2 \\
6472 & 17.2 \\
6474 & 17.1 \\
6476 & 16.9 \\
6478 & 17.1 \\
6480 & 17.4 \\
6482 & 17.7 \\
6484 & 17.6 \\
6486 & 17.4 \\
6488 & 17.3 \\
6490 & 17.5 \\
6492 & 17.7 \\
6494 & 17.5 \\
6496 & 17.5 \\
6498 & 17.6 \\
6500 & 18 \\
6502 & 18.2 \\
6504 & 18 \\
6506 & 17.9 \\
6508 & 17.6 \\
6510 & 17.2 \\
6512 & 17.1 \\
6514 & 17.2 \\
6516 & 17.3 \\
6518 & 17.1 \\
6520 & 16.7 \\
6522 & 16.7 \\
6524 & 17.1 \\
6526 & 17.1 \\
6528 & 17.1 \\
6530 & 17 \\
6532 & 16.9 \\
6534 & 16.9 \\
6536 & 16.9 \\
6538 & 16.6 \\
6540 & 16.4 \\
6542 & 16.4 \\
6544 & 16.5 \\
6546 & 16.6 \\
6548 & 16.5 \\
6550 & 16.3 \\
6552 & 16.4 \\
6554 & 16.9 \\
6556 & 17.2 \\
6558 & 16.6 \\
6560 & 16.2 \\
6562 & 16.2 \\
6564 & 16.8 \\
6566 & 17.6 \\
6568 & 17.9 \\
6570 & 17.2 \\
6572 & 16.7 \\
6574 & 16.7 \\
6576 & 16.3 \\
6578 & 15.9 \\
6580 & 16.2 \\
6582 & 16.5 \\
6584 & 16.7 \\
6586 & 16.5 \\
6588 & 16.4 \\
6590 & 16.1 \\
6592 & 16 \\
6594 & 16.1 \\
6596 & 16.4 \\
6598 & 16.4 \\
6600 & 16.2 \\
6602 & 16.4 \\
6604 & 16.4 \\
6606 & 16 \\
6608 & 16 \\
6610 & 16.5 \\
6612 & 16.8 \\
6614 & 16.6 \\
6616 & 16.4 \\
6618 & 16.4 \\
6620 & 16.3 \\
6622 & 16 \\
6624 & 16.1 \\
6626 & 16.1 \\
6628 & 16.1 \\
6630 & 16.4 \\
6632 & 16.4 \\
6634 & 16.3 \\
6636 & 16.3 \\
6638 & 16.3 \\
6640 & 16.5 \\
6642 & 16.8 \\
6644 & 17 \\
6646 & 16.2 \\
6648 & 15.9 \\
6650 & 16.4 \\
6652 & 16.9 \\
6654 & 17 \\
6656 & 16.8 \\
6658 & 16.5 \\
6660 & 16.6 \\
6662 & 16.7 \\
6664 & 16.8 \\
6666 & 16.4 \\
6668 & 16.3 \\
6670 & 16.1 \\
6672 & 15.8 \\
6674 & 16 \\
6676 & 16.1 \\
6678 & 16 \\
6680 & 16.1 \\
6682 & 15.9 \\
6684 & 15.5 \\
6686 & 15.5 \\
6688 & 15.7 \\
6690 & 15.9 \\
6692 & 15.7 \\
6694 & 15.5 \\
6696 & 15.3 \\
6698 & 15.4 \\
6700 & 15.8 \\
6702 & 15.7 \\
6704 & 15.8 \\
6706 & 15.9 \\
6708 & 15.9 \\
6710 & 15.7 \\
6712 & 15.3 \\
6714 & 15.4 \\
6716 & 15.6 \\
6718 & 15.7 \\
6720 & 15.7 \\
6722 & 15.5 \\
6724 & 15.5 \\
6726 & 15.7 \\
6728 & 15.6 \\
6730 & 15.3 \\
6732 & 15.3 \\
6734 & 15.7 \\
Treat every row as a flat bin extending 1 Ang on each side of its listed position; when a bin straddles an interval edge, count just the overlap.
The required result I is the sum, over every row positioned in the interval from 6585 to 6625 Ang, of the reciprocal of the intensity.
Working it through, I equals 1.23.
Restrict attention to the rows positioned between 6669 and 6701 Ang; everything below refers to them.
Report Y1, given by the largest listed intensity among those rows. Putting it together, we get 16.1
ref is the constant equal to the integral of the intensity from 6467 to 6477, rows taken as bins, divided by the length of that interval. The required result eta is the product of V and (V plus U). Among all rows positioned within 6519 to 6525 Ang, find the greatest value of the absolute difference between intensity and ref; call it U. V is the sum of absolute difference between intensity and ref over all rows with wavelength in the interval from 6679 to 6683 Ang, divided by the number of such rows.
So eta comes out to 1.9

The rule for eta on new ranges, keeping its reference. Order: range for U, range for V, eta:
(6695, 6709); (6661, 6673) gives 2.2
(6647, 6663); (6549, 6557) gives 0.8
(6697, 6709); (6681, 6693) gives 4.7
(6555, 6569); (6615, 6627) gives 1.8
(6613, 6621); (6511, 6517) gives 0.1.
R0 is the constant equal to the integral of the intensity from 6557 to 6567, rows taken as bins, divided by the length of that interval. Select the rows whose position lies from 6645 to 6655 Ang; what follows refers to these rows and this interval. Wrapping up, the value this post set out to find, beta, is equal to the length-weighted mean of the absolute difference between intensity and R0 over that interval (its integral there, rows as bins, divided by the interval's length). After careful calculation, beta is 0.42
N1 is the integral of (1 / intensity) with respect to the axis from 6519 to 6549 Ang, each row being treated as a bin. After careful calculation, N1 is 1.79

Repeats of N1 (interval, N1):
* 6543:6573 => 1.79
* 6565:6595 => 1.81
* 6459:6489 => 1.74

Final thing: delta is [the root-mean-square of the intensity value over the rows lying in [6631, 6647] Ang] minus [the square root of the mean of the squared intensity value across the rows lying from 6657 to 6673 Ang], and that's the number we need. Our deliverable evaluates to 0.1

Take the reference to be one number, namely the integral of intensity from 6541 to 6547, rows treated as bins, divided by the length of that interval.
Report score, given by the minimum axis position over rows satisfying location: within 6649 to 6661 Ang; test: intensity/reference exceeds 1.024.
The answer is 6652 Ang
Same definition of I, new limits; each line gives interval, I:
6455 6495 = 1.16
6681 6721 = 1.28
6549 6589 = 1.20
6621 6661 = 1.22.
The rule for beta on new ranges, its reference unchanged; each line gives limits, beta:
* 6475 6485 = 0.66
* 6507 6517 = 0.60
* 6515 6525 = 0.30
